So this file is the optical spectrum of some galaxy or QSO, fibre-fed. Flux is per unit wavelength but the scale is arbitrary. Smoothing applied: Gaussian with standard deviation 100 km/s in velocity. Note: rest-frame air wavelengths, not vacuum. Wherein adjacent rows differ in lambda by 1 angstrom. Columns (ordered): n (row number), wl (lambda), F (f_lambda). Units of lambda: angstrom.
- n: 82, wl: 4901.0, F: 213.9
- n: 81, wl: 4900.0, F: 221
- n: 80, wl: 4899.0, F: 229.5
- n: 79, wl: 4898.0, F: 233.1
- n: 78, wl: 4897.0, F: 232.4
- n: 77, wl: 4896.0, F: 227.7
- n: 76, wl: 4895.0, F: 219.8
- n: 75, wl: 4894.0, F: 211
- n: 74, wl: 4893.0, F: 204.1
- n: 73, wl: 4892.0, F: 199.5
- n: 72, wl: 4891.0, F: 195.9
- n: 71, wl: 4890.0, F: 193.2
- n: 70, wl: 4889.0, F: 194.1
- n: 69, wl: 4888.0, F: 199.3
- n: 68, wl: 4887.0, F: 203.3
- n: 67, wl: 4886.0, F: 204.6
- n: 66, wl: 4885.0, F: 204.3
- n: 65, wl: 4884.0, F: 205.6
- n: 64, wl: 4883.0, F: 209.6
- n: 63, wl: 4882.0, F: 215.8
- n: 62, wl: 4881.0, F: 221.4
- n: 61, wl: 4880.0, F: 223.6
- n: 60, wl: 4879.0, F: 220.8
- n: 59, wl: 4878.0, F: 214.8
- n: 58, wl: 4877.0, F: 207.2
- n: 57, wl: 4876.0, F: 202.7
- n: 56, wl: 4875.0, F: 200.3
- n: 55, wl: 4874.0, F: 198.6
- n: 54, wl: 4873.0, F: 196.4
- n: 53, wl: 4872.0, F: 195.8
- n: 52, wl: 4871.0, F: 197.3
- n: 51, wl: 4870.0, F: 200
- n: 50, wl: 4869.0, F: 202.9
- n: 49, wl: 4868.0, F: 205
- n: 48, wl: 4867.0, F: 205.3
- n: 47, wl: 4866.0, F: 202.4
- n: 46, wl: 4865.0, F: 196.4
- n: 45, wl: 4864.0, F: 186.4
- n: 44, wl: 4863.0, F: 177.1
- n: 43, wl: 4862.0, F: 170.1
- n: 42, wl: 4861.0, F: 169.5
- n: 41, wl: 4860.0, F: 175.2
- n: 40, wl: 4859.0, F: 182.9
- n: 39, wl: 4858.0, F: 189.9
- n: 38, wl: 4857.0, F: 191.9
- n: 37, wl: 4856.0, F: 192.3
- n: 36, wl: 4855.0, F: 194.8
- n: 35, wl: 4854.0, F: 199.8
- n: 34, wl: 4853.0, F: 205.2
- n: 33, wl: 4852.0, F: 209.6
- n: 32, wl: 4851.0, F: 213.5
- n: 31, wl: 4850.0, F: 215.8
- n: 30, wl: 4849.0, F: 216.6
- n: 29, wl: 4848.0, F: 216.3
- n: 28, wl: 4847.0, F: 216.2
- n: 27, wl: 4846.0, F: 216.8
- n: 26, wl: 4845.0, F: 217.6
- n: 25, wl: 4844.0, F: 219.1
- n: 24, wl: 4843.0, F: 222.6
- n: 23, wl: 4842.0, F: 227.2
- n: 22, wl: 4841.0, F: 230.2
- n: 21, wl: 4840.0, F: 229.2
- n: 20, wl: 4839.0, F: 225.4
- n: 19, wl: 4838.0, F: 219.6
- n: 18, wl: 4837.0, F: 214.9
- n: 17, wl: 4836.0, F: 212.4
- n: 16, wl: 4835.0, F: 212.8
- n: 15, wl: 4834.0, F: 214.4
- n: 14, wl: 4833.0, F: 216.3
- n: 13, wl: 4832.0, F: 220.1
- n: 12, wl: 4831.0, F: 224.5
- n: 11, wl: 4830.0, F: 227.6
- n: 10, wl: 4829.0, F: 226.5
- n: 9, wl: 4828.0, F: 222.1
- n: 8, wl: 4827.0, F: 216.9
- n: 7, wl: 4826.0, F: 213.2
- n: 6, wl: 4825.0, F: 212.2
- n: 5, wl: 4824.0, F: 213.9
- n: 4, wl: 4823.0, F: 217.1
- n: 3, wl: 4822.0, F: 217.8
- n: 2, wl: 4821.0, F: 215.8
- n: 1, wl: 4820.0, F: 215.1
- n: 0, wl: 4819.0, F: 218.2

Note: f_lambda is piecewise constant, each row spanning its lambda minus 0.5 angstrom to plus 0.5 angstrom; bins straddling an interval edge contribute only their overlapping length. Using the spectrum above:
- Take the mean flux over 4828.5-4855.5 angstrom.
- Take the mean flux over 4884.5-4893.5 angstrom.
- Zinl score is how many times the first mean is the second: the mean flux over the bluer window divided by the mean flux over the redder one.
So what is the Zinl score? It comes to 1.09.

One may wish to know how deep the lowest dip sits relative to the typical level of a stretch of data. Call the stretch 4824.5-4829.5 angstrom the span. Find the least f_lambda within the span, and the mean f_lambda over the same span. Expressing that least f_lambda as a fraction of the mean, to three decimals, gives 0.973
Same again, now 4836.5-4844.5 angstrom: 0.961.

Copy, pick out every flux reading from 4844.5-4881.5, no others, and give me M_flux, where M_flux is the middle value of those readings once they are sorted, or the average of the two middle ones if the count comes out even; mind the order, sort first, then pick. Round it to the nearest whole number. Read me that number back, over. 202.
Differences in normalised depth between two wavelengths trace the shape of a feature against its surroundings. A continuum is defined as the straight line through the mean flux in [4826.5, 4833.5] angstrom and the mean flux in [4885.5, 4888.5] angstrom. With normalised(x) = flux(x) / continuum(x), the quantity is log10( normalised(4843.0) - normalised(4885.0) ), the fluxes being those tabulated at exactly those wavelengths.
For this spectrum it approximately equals -1.76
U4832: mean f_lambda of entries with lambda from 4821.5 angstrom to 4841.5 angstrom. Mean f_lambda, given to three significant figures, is 219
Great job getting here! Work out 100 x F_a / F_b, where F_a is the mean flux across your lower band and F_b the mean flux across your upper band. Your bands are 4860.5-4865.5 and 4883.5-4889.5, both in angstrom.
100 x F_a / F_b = 89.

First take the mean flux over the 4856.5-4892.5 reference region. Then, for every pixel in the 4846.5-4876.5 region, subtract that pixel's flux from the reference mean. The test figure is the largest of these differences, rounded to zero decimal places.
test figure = 29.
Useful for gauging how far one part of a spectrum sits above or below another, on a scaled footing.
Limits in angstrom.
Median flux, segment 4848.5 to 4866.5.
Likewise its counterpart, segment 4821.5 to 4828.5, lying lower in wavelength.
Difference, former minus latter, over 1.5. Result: -15.6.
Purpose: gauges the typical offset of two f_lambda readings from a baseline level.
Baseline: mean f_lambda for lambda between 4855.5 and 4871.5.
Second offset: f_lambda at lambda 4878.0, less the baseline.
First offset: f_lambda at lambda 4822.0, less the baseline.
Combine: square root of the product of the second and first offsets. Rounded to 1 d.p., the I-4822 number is 26.0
